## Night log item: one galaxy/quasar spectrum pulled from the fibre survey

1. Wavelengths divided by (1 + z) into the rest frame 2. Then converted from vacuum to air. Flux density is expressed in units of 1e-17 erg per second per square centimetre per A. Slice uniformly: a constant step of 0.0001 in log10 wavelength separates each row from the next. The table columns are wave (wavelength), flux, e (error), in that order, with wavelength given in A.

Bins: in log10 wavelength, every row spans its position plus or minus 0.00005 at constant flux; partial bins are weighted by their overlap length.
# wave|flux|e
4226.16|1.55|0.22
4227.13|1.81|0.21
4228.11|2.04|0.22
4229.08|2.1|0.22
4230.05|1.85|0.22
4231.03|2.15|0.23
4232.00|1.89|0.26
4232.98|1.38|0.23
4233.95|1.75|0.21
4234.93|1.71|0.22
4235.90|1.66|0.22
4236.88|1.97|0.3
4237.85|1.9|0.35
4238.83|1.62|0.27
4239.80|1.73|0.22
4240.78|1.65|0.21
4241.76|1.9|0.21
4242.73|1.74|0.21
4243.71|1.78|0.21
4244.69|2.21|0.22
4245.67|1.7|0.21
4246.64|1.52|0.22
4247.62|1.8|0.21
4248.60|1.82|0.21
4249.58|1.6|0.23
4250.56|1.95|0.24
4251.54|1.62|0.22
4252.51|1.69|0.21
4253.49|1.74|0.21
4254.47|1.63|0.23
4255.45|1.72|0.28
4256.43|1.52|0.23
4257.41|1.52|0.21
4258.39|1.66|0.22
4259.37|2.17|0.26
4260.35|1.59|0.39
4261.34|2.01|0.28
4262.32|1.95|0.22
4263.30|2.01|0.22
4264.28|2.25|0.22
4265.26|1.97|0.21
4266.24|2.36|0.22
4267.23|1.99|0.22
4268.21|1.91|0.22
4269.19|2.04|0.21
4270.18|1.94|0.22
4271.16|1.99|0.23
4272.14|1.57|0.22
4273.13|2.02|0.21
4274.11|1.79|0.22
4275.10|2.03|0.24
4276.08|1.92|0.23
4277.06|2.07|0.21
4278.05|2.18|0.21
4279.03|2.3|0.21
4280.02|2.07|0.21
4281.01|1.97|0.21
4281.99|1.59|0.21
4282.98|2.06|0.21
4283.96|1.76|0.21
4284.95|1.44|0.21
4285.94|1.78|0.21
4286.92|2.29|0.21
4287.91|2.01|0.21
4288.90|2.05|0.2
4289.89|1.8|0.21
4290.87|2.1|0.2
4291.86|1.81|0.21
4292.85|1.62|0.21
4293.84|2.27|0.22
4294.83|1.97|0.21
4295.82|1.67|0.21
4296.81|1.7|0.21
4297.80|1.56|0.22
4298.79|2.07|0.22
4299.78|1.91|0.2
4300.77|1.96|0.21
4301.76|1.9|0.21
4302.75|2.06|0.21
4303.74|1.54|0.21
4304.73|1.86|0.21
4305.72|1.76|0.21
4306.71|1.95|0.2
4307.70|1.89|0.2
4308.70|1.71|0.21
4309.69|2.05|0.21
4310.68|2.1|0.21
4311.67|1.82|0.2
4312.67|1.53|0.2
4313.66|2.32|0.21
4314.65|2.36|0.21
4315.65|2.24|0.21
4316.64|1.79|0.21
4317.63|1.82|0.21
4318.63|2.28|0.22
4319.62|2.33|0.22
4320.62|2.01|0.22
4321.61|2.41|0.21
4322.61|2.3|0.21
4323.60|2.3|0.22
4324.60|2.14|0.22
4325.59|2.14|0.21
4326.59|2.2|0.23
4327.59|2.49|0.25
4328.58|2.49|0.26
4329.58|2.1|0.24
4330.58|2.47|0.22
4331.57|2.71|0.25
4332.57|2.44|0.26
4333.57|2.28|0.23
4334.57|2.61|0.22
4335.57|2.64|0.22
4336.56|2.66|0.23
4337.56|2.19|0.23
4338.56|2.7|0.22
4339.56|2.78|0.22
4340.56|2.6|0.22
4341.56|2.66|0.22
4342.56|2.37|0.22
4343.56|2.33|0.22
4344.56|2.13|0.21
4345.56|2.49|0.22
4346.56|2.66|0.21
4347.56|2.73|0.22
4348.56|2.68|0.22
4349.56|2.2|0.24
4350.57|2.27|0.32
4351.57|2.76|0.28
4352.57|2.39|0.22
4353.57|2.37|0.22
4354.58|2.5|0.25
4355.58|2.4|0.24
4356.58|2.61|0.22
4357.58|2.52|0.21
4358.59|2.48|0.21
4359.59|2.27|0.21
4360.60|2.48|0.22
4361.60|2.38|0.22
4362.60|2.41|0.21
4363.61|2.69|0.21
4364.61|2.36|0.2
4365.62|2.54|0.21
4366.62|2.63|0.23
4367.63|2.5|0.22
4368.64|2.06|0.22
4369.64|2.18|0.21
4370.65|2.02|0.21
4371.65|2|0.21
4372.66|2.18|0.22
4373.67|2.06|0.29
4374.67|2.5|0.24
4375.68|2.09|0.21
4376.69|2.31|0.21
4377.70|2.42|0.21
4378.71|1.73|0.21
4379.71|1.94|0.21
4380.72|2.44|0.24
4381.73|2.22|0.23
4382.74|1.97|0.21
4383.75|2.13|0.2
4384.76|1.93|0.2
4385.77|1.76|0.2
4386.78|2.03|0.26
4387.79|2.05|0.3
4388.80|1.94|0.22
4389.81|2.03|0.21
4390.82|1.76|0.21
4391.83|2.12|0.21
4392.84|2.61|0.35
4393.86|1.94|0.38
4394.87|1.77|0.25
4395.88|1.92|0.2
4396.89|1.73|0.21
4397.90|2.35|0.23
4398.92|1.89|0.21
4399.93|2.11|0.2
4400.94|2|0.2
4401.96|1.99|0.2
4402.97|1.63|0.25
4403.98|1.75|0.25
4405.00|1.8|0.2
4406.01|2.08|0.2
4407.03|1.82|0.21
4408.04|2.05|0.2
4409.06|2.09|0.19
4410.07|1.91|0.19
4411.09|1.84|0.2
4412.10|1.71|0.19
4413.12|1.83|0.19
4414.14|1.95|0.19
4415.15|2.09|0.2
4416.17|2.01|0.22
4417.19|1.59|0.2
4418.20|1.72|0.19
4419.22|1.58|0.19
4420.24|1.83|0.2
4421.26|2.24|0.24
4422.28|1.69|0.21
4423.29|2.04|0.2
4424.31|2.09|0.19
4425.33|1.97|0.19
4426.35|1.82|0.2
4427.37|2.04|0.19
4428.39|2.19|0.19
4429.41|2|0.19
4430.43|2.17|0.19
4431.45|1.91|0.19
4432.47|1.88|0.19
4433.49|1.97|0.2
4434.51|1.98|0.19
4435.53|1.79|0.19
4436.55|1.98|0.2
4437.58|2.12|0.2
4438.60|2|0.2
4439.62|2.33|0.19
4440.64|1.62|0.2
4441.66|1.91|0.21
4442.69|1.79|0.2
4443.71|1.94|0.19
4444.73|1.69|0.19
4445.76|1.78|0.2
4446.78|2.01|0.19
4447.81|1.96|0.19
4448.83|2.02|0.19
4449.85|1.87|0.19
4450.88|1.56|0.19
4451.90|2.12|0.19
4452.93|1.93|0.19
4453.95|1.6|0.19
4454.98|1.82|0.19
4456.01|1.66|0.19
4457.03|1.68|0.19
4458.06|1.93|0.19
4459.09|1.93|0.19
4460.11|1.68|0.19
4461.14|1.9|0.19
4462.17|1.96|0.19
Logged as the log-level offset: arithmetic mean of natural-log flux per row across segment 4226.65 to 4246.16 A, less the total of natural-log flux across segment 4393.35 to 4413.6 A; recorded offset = -12.3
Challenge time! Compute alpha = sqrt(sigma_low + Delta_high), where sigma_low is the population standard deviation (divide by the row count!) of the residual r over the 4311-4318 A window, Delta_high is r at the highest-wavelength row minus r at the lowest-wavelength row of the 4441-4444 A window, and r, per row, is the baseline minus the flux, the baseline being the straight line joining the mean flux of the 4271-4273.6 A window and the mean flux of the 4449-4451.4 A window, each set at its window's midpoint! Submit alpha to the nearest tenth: 0.5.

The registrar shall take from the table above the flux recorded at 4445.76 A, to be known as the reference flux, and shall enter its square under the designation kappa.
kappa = 3.2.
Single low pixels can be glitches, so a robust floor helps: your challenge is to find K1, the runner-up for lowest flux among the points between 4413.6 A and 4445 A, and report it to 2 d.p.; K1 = 1.59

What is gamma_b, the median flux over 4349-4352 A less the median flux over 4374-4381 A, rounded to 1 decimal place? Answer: 0.0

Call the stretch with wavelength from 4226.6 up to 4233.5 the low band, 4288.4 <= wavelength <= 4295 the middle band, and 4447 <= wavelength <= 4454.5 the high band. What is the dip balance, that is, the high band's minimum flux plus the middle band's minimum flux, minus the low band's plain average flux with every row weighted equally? 1.3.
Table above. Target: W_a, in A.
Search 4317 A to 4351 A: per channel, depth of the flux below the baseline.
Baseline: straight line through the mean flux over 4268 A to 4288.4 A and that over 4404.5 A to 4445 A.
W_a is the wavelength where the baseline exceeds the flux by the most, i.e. 4317.63 A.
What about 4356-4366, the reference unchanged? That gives 4359.59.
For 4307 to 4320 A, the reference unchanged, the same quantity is 4312.67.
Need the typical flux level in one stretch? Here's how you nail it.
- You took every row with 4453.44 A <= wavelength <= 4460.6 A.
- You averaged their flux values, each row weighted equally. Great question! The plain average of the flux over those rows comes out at 1.76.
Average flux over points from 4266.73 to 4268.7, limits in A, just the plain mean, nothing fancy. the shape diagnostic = 1.9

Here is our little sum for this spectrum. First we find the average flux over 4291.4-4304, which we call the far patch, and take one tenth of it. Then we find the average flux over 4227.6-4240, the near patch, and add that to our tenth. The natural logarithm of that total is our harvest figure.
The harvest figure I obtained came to 0.70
